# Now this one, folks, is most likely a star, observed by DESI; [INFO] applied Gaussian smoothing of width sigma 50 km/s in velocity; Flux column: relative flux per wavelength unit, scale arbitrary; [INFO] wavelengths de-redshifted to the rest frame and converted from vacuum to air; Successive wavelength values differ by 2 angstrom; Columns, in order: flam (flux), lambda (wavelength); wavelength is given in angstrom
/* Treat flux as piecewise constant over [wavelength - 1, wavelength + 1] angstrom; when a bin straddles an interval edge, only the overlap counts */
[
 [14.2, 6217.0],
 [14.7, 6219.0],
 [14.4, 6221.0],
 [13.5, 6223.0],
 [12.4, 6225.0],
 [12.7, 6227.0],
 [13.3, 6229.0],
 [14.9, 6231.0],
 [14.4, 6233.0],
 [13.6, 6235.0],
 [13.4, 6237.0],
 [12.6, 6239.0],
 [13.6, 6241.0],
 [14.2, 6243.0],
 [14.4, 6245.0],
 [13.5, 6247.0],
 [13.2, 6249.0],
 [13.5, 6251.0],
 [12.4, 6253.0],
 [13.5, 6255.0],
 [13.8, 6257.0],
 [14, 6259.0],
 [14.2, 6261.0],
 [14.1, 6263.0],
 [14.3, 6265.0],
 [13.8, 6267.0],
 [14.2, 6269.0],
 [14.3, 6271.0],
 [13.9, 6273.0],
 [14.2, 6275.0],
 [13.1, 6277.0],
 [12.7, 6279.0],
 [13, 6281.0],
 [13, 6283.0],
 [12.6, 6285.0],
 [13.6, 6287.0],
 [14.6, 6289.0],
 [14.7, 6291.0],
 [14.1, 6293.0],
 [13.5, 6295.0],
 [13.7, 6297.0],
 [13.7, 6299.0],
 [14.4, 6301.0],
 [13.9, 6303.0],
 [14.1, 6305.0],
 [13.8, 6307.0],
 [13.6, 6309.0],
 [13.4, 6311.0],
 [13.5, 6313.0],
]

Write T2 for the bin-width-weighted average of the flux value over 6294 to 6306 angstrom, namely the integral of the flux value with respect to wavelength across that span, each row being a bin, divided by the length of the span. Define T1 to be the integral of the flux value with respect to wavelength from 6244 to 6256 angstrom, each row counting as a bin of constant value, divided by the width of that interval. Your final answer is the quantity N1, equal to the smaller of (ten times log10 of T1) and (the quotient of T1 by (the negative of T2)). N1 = -0.97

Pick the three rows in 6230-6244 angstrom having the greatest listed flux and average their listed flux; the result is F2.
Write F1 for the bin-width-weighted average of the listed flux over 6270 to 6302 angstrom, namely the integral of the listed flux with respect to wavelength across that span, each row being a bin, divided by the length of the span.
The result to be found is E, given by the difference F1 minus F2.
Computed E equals -0.81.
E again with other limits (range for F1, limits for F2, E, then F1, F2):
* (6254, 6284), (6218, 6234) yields -0.93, 13.74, 14.7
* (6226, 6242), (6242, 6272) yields -0.77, 13.56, 14.3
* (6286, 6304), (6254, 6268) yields -0.18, 14.02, 14.2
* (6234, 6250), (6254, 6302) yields -1.00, 13.56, 14.6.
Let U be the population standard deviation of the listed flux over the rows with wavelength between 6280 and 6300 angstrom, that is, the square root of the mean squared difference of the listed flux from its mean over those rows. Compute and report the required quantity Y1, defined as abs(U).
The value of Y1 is 0.65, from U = 0.65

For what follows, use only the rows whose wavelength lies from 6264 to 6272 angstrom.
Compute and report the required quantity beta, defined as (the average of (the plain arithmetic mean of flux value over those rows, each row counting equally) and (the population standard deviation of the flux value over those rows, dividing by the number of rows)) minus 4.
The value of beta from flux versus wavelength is 3.18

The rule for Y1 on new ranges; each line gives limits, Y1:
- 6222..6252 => 0.68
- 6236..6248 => 0.58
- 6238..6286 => 0.61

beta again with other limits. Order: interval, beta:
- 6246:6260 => 2.95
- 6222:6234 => 3.21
